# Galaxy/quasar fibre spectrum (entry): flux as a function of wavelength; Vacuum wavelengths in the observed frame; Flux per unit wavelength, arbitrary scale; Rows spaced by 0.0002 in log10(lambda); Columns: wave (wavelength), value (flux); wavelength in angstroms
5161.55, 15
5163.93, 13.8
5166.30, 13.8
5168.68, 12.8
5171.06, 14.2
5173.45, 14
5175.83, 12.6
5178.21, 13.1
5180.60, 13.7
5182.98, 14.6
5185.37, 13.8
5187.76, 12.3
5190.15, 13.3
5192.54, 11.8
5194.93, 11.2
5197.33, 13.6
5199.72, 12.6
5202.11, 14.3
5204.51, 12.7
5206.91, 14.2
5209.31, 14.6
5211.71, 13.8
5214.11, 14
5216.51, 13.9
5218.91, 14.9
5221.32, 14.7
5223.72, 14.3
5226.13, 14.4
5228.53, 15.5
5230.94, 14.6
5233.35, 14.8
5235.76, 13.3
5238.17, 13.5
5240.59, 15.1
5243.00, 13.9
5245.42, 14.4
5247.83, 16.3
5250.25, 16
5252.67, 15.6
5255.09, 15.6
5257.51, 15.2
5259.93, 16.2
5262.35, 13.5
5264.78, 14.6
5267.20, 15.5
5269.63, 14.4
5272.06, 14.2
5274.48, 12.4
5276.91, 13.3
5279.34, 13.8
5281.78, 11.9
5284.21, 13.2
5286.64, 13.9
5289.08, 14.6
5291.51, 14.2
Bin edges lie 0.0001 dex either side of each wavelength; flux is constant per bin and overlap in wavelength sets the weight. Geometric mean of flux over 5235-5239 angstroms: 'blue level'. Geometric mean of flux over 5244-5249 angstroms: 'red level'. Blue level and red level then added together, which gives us 28.7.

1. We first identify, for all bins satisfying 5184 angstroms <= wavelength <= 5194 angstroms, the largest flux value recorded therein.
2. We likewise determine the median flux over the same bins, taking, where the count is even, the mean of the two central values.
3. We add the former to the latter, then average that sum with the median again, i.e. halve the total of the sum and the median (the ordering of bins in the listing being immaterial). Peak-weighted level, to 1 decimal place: 19.7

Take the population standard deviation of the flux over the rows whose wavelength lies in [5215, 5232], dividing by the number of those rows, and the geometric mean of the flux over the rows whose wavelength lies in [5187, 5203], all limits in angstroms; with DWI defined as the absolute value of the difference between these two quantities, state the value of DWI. 12.22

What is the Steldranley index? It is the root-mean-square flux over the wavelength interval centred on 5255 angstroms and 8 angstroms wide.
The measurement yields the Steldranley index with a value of 15.5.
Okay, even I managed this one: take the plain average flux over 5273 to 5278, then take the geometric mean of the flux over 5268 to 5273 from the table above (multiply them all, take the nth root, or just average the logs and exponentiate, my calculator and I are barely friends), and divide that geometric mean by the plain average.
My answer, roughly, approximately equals 1.11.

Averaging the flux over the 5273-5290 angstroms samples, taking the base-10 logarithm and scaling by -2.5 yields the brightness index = -2.81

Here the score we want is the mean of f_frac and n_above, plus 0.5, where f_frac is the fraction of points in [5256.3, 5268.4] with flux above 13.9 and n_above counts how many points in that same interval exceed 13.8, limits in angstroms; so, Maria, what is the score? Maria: 2.9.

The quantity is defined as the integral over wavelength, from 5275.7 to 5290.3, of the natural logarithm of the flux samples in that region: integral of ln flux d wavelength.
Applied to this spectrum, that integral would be 37.9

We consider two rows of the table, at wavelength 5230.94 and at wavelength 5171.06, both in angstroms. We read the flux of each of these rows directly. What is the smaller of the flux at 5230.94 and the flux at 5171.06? 14.2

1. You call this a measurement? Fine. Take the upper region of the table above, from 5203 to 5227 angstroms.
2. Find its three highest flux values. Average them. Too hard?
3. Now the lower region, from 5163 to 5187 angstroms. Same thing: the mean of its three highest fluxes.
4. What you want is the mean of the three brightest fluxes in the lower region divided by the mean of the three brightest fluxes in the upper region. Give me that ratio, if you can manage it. 0.97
